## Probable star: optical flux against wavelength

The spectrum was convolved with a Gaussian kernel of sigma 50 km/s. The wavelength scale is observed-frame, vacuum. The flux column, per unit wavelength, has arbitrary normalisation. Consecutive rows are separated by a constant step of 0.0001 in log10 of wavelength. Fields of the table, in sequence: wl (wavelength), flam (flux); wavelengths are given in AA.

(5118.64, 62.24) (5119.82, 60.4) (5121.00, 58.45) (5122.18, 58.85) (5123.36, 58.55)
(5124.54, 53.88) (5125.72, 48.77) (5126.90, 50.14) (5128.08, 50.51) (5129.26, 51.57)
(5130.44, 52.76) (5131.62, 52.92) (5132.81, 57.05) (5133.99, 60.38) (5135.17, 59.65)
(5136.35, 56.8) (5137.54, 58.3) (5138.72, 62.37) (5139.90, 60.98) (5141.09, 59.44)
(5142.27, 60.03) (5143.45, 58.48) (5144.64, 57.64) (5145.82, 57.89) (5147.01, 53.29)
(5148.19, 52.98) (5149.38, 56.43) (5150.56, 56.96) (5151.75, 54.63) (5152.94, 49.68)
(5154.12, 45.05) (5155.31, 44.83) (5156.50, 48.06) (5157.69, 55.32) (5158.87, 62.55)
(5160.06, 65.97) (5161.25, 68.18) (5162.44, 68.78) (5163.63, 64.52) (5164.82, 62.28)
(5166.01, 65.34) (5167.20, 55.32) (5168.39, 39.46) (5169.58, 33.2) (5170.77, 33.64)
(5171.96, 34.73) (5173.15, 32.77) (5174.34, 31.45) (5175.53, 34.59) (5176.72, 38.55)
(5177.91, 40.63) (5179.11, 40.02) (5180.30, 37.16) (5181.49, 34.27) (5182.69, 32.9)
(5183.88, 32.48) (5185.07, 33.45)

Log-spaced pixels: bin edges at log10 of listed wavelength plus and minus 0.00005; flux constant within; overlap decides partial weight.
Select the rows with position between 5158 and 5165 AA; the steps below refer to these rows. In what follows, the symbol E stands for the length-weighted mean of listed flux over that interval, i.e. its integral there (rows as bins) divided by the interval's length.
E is 65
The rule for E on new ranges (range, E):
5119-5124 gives 59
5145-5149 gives 55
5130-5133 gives 54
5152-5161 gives 54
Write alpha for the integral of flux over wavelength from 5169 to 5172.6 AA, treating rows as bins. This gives 122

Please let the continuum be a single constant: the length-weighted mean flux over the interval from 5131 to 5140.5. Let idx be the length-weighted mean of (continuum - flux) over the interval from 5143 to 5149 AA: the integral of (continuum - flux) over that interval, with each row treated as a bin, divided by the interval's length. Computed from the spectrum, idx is 2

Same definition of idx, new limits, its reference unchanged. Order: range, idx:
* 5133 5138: 0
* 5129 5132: 6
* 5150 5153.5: 5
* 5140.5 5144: -1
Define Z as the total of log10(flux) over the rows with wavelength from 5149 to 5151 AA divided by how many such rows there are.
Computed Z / 1.75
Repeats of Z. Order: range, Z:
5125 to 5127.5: 1.69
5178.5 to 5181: 1.59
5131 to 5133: 1.74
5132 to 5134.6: 1.77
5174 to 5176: 1.52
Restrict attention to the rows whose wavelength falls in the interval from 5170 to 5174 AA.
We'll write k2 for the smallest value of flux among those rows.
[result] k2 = 32.77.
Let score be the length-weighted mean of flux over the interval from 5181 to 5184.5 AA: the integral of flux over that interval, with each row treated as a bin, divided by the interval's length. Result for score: 33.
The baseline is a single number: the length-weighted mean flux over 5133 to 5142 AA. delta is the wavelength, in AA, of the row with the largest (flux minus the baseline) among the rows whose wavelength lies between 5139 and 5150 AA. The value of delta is 5139.90 AA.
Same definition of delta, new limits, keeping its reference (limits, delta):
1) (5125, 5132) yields 5131.62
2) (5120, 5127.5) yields 5122.18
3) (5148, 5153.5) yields 5150.56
